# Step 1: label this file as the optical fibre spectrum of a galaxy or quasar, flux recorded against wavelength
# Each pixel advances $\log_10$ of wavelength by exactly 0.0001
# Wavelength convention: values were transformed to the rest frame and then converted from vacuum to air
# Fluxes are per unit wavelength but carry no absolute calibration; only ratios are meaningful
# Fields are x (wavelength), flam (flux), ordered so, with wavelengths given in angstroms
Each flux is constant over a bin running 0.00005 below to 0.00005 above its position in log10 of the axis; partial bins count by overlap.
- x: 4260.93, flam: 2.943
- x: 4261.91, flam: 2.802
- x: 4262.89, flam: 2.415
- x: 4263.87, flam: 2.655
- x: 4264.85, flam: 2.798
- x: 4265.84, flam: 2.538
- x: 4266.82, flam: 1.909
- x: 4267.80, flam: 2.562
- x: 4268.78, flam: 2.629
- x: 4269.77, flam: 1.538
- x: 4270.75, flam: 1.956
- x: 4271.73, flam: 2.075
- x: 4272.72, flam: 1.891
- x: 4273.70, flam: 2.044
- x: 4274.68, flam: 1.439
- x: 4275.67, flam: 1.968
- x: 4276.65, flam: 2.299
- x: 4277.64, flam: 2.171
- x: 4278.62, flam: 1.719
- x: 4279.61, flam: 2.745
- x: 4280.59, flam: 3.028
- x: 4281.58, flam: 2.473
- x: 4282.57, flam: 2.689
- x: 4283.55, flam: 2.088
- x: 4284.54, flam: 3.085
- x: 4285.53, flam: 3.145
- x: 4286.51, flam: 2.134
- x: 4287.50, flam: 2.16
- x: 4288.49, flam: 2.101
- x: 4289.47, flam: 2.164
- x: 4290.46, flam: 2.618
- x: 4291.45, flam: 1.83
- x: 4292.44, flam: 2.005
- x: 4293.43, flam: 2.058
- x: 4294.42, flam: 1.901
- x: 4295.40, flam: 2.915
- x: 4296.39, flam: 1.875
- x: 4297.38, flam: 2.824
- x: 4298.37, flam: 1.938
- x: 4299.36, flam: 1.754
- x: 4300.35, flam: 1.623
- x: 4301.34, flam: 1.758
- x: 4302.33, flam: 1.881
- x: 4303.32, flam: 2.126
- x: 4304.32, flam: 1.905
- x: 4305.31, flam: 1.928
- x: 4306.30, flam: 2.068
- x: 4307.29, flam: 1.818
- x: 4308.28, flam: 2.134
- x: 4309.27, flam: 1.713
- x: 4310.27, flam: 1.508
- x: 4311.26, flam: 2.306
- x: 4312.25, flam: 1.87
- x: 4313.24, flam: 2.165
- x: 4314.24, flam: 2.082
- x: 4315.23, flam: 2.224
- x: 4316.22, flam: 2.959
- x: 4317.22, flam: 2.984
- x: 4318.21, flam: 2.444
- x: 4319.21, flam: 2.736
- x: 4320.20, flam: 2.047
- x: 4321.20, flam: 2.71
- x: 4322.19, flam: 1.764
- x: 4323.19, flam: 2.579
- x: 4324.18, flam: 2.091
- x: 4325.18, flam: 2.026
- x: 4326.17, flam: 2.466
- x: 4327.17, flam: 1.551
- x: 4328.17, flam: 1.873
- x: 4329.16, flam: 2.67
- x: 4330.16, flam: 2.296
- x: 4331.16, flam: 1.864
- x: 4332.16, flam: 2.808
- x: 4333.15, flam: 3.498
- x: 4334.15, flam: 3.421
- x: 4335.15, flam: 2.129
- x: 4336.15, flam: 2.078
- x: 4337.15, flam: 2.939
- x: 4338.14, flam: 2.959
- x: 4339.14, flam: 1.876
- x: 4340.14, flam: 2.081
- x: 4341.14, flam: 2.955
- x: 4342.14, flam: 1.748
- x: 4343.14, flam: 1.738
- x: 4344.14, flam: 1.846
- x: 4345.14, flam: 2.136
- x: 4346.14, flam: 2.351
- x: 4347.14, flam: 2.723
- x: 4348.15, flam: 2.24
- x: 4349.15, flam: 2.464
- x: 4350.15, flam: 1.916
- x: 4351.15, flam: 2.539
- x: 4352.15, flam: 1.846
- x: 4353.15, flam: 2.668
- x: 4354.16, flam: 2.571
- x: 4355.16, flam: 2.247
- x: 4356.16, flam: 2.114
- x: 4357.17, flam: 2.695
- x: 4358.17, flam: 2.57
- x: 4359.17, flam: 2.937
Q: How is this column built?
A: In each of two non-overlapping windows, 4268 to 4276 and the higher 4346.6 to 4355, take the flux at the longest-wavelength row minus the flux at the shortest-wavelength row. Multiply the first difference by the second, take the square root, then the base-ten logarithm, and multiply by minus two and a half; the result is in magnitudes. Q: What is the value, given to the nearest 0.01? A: 1.25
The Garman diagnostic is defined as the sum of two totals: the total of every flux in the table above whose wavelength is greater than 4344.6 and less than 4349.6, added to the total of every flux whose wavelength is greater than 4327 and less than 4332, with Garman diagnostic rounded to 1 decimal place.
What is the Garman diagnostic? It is 22.2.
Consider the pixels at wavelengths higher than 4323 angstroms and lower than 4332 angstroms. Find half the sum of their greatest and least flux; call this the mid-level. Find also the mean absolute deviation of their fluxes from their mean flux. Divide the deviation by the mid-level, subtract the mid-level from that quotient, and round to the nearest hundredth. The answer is -1.97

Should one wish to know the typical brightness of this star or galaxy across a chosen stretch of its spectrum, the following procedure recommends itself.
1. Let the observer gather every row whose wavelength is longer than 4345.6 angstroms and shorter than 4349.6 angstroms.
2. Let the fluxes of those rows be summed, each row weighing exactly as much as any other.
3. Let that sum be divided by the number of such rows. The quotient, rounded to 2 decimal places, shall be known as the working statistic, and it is 2.44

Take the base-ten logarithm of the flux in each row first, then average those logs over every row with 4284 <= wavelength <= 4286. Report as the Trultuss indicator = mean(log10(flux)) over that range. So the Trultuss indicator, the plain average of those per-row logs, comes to 0.49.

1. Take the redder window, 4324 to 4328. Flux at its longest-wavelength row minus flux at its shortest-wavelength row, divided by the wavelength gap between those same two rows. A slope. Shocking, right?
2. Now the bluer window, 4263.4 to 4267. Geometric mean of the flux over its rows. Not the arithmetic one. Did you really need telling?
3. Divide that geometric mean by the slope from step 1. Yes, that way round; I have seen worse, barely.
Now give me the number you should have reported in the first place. -14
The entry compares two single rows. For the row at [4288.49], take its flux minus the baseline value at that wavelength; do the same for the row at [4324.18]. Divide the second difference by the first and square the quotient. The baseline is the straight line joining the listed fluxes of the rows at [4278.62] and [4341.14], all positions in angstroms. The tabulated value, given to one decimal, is 8.0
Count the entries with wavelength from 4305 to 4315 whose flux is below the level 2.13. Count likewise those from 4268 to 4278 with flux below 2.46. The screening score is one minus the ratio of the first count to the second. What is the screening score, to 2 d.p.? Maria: 0.22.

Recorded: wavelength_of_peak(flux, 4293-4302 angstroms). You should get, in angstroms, 4295.40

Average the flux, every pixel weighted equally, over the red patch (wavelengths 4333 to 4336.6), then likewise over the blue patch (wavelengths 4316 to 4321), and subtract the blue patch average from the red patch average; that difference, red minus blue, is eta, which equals 0.1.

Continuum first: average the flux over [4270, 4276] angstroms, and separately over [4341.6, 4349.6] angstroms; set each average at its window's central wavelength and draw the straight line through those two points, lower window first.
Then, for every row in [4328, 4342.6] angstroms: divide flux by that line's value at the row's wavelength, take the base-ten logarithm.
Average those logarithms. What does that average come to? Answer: 0.06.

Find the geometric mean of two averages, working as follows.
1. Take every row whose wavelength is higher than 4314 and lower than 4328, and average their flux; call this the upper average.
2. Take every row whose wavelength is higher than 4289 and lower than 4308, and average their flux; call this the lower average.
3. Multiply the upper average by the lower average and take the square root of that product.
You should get 2.19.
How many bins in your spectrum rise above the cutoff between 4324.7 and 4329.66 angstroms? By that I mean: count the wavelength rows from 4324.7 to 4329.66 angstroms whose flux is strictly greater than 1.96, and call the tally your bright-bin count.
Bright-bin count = 3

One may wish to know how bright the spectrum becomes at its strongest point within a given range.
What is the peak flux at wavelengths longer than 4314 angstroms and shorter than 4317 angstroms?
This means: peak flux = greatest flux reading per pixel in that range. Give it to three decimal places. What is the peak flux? 2.959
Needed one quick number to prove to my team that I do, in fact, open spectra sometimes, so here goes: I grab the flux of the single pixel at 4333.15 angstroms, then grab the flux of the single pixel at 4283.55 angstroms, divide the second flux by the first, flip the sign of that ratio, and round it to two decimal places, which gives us -0.60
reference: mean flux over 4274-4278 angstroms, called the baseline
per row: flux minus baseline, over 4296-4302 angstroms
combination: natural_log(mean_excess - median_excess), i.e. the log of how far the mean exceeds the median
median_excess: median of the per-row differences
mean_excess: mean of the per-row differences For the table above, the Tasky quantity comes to -1.9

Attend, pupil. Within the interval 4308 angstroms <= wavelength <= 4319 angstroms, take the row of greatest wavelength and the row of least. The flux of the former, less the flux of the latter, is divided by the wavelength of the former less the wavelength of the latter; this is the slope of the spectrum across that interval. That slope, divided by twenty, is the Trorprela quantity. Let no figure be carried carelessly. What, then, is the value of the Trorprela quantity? 0.0016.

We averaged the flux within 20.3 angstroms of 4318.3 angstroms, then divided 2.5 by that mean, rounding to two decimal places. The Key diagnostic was 1.12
